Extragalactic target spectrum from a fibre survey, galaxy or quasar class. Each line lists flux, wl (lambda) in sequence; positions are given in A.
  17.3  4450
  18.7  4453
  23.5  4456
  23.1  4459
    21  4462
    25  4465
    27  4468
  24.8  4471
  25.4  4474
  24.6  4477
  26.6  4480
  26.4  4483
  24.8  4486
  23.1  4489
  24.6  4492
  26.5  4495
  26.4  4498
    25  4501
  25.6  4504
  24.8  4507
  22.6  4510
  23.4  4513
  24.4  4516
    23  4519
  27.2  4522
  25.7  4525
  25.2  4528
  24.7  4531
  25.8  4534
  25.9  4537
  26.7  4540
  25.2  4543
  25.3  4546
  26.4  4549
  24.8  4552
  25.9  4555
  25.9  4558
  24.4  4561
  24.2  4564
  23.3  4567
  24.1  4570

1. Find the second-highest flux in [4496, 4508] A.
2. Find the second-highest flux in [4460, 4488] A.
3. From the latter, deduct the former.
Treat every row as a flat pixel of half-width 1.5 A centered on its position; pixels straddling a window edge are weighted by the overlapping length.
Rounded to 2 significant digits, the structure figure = 1.0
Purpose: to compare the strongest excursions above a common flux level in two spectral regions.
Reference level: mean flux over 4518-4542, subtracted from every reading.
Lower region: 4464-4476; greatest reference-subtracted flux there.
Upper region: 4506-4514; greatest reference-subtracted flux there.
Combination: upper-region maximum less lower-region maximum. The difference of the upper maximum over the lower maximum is -2.2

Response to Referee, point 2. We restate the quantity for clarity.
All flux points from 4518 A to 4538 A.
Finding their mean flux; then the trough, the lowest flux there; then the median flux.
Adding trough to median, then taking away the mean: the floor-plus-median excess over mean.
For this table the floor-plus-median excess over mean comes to 23.3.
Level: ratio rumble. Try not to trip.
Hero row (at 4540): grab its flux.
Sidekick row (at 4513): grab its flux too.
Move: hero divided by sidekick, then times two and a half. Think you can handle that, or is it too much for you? 2.85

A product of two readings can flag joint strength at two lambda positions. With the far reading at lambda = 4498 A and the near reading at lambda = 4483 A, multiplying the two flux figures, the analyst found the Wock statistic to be 697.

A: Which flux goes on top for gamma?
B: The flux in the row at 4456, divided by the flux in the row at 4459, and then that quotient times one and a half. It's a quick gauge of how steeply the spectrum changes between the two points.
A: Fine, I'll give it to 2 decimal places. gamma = 1.53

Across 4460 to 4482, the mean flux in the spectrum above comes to 24.91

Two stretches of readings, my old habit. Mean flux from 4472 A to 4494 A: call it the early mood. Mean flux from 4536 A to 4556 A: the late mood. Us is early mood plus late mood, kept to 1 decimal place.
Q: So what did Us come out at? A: 50.8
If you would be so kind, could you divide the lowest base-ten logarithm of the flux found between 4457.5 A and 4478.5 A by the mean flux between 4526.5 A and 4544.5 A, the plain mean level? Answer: 0.052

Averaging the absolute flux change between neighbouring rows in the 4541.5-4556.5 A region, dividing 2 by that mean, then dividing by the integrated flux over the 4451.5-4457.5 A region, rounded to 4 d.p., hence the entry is 0.0162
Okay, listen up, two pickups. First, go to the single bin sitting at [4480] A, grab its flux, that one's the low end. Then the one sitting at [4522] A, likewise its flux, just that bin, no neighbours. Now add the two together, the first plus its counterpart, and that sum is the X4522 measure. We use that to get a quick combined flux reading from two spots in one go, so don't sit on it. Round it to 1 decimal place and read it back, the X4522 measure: 53.8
